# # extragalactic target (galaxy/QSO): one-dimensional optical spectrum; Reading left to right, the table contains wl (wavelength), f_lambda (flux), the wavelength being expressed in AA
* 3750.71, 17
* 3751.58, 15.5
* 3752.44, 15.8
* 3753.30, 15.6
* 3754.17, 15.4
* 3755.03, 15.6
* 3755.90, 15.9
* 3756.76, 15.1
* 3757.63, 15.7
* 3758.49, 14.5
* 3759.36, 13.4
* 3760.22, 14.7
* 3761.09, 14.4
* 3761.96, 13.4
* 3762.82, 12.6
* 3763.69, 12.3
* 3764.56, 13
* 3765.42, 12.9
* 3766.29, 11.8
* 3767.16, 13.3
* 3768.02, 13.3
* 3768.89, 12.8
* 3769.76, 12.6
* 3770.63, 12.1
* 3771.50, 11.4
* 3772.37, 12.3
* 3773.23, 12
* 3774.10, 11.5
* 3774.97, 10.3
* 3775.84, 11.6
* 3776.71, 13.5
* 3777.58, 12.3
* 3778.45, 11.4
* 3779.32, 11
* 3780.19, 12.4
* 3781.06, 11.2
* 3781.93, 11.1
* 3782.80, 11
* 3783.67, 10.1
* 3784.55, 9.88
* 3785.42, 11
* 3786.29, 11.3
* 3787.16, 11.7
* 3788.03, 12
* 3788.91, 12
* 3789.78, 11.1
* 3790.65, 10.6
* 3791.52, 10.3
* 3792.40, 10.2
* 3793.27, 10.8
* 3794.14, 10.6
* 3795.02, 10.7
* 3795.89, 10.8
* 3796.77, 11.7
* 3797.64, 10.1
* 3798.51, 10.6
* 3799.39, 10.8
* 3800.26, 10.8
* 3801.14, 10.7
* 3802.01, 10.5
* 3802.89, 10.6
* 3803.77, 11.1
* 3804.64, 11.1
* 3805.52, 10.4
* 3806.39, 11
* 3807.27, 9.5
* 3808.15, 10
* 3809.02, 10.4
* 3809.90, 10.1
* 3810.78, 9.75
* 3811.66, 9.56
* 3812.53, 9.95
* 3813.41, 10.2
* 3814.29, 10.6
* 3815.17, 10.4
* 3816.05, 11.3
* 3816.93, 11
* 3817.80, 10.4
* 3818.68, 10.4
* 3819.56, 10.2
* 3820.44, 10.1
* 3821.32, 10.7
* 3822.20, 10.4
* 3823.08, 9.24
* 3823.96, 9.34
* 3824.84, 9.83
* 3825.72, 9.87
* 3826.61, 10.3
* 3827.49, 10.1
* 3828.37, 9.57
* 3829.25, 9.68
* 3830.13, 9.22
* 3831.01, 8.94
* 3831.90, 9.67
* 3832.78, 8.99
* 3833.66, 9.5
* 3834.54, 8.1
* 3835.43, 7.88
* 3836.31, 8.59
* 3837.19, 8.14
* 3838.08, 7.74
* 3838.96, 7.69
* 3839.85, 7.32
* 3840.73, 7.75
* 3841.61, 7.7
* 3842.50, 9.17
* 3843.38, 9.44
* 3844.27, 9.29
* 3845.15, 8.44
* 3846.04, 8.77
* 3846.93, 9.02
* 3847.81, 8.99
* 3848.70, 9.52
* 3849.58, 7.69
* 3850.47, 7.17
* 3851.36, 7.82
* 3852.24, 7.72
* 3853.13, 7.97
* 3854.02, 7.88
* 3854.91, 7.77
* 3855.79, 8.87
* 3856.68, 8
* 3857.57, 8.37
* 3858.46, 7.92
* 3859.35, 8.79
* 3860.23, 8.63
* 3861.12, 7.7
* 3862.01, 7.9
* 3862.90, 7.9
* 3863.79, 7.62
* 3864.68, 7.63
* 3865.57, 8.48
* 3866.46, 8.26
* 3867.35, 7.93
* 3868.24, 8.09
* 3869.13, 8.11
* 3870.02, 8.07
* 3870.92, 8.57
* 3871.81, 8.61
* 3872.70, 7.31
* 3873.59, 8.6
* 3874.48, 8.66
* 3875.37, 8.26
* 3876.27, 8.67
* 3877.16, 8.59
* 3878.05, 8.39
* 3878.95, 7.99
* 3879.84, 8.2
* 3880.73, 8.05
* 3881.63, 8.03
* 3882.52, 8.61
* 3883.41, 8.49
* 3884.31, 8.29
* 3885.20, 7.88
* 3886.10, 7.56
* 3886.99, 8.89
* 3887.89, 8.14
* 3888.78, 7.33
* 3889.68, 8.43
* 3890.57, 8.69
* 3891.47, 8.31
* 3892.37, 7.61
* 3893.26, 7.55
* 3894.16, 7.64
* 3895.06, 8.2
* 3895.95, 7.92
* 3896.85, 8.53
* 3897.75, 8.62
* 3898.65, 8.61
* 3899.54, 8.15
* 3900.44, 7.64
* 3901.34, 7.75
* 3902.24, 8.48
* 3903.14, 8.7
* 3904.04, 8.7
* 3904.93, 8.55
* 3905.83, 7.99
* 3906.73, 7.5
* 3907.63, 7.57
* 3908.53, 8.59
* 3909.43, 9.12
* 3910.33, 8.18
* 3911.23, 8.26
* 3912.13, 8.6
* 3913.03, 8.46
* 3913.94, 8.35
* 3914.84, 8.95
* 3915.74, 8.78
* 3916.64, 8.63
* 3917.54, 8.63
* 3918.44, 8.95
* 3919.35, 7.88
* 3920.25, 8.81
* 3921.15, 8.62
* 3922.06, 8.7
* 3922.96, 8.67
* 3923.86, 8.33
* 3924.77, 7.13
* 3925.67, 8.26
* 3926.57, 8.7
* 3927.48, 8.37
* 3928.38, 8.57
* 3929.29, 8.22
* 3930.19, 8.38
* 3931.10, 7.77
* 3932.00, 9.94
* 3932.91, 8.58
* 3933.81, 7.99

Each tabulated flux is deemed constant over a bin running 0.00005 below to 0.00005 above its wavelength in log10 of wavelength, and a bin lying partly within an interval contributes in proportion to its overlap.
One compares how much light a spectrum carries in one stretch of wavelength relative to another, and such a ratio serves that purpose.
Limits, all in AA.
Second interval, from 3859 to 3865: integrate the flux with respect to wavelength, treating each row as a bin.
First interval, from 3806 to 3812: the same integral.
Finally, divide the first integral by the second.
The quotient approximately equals 1.2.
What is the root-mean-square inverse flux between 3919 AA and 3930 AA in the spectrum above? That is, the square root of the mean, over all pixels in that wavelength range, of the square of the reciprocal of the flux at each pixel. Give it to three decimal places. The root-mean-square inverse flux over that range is 0.120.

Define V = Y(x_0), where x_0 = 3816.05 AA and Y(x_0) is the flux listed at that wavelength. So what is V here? 11.3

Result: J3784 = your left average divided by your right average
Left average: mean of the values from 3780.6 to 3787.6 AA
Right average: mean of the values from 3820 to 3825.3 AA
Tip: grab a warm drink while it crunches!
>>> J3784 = 1.10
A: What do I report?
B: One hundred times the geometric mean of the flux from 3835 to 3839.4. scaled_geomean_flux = 800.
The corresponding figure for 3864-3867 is 812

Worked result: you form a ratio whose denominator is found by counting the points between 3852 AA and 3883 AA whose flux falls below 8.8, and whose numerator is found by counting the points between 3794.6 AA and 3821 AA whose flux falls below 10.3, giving 0.29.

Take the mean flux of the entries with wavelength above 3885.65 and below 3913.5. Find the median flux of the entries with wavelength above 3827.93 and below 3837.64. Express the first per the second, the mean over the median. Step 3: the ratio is 0.91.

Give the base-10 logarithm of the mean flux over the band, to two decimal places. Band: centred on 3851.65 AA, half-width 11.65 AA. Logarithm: 0.92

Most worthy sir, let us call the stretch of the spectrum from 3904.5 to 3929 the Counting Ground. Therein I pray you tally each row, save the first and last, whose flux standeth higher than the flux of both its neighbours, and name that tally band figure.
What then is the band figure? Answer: 7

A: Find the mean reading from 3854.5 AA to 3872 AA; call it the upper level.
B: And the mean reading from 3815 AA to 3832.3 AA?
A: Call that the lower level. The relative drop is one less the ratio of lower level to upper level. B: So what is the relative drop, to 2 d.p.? -0.23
